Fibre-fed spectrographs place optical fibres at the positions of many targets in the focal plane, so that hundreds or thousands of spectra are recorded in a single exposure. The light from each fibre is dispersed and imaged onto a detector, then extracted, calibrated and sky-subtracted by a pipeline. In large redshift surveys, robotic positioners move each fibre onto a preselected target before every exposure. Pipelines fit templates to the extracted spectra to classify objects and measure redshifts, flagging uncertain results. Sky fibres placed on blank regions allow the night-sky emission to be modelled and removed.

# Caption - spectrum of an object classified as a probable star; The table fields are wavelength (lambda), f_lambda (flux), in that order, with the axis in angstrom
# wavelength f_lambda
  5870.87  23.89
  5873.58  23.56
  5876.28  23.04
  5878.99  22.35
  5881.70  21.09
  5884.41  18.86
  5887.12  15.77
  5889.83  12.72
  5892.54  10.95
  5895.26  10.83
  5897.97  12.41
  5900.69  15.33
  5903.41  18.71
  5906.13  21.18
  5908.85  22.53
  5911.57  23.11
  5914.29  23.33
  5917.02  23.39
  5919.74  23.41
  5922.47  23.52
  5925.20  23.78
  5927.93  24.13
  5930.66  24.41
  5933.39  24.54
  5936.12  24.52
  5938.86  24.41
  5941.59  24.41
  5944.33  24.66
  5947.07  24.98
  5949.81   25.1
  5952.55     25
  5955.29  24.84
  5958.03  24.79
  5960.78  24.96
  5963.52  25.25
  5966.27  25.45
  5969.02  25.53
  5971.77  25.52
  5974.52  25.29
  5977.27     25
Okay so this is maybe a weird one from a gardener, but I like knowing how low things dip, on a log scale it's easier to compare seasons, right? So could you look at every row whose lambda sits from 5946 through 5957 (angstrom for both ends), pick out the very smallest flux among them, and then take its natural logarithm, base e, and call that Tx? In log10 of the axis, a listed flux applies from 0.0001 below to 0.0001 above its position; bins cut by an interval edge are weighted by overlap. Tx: 3.21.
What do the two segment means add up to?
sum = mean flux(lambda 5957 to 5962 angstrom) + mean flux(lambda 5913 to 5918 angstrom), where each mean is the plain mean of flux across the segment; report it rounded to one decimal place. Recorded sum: 48.2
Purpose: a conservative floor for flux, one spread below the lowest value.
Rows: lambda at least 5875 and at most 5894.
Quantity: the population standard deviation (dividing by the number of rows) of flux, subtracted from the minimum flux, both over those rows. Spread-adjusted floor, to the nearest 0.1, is 6.5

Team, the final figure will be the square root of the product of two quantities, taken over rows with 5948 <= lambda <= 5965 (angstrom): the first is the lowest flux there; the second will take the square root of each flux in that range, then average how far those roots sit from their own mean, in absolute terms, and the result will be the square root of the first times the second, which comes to 0.56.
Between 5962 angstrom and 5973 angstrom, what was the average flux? 25.4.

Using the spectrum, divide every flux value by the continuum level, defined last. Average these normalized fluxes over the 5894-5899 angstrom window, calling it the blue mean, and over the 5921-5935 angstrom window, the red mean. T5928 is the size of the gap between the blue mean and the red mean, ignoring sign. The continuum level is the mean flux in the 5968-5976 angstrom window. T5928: 0.49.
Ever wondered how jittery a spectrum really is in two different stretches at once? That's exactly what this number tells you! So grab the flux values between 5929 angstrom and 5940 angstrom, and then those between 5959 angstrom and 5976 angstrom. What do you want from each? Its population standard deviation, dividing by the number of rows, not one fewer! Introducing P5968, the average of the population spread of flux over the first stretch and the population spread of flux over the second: 0.13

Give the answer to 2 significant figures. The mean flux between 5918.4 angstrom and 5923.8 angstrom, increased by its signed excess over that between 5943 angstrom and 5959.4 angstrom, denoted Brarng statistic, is 22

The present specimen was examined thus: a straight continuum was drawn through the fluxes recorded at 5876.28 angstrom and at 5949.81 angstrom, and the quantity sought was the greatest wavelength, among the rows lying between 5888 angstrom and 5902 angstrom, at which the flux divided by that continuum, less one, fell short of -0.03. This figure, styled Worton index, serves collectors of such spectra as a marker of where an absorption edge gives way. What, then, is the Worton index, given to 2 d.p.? 5900.69 angstrom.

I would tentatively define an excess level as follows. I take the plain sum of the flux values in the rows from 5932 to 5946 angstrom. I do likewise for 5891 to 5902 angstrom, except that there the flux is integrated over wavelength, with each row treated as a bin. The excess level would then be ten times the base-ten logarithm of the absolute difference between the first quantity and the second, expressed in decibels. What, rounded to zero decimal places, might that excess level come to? 11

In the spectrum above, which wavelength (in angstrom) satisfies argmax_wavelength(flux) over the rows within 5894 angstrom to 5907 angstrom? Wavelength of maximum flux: 5906.13 angstrom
